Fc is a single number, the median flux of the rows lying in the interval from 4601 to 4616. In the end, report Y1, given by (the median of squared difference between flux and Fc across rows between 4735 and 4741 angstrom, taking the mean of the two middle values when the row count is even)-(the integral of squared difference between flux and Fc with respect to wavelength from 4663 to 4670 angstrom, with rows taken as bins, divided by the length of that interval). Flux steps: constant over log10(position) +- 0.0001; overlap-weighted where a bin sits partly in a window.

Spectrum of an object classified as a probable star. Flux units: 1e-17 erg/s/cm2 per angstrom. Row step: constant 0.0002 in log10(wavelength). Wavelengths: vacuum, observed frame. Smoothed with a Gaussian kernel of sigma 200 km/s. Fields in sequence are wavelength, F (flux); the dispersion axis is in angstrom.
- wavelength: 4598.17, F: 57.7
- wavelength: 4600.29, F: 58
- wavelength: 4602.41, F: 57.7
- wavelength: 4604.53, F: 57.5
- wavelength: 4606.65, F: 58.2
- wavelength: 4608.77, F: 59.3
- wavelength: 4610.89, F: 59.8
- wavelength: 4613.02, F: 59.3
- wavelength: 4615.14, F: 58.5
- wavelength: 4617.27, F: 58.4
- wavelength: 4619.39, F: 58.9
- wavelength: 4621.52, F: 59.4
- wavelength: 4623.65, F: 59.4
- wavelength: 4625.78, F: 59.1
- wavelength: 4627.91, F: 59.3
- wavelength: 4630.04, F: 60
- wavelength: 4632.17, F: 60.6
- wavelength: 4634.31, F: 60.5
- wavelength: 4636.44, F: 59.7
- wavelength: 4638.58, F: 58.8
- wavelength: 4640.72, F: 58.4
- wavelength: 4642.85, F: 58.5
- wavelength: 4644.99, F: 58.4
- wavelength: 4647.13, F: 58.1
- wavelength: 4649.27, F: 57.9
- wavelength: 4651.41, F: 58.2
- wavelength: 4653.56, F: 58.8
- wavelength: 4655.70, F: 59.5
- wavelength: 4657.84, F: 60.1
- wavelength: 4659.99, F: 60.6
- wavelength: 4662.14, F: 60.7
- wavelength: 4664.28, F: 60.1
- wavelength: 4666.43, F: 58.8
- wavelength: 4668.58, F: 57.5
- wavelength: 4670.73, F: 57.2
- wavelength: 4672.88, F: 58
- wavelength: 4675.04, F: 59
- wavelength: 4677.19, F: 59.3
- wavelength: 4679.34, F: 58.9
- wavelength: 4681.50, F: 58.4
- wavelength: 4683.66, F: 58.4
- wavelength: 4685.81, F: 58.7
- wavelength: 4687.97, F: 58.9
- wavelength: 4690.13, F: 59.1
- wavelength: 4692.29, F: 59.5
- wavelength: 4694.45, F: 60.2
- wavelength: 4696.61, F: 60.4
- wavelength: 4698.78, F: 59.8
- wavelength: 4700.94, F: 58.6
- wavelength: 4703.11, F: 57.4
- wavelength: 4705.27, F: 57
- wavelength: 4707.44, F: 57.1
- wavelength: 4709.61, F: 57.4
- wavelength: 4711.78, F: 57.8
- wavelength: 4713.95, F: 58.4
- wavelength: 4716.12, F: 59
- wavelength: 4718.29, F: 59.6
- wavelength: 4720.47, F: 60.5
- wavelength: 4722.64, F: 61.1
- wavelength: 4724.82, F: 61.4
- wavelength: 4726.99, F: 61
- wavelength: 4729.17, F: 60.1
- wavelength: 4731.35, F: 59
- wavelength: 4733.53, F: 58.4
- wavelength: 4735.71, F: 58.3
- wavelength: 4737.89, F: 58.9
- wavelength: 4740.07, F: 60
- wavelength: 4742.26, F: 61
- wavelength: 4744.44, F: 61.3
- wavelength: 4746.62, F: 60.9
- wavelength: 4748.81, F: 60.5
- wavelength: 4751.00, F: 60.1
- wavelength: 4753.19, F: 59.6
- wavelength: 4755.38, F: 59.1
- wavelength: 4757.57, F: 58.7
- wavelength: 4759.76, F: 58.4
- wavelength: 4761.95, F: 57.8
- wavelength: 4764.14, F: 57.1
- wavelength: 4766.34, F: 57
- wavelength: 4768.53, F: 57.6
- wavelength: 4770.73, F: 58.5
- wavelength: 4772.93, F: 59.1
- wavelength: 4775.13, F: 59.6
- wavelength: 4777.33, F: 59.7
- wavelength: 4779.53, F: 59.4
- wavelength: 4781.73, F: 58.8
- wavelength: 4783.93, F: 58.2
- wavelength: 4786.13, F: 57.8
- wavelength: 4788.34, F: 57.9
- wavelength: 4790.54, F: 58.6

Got -1.2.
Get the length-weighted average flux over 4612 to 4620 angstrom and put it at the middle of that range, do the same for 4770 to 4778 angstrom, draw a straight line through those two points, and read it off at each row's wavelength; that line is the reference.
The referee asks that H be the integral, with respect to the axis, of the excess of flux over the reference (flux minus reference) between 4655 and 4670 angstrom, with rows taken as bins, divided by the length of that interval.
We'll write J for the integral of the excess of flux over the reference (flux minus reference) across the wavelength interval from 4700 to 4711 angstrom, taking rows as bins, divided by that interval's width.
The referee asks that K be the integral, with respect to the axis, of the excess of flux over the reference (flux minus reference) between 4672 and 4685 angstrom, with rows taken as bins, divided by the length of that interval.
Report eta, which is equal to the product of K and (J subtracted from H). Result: -0.6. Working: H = 0.6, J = -1.5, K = -0.3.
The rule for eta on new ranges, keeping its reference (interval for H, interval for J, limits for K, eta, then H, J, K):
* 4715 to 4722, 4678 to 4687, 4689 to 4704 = 0.3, 0.7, -0.4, 0.3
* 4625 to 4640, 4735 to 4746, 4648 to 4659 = 0.0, 0.8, 0.9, 0.0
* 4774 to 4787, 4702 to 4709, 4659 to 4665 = 2.4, -0.3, -1.8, 1.6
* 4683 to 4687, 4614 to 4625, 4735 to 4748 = -0.5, -0.4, 0.1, 1.0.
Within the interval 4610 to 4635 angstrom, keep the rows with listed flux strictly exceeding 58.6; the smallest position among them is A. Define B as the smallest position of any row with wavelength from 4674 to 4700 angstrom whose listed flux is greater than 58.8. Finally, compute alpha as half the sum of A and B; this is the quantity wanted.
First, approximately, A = 4610.89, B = 4675.04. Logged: 4643.0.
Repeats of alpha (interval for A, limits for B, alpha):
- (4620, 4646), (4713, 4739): 4668.8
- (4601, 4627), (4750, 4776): 4679.9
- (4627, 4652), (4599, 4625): 4618.3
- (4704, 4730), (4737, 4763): 4727.0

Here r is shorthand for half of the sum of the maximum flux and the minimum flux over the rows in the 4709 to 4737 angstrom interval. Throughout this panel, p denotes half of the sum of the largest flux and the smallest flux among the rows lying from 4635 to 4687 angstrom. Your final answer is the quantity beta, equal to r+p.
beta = 118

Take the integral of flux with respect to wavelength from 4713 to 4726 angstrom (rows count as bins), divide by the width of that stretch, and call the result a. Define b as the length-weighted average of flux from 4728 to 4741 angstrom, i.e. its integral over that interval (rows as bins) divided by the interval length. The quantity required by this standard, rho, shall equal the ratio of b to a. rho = 0.98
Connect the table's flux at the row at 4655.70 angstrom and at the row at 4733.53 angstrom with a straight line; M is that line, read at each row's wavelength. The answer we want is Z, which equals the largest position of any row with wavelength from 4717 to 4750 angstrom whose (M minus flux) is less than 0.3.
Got 4748.81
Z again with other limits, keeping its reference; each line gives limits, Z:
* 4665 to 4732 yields 4731.35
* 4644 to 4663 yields 4662.14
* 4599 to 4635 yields 4634.31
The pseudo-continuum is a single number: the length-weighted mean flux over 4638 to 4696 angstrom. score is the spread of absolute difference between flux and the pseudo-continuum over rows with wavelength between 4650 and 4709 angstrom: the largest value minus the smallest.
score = 1.9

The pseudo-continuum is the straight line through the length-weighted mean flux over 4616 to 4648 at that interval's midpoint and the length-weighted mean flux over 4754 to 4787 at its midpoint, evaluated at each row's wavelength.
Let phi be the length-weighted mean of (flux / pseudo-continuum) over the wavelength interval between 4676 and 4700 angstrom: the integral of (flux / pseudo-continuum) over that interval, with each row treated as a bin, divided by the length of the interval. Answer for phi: 1.01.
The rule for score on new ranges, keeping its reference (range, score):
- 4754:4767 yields 1.7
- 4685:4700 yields 1.5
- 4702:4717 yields 1.8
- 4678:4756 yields 2.5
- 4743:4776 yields 2.2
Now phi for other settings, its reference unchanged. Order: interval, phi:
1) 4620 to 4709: 1.00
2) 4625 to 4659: 1.00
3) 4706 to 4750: 1.01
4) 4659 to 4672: 1.00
